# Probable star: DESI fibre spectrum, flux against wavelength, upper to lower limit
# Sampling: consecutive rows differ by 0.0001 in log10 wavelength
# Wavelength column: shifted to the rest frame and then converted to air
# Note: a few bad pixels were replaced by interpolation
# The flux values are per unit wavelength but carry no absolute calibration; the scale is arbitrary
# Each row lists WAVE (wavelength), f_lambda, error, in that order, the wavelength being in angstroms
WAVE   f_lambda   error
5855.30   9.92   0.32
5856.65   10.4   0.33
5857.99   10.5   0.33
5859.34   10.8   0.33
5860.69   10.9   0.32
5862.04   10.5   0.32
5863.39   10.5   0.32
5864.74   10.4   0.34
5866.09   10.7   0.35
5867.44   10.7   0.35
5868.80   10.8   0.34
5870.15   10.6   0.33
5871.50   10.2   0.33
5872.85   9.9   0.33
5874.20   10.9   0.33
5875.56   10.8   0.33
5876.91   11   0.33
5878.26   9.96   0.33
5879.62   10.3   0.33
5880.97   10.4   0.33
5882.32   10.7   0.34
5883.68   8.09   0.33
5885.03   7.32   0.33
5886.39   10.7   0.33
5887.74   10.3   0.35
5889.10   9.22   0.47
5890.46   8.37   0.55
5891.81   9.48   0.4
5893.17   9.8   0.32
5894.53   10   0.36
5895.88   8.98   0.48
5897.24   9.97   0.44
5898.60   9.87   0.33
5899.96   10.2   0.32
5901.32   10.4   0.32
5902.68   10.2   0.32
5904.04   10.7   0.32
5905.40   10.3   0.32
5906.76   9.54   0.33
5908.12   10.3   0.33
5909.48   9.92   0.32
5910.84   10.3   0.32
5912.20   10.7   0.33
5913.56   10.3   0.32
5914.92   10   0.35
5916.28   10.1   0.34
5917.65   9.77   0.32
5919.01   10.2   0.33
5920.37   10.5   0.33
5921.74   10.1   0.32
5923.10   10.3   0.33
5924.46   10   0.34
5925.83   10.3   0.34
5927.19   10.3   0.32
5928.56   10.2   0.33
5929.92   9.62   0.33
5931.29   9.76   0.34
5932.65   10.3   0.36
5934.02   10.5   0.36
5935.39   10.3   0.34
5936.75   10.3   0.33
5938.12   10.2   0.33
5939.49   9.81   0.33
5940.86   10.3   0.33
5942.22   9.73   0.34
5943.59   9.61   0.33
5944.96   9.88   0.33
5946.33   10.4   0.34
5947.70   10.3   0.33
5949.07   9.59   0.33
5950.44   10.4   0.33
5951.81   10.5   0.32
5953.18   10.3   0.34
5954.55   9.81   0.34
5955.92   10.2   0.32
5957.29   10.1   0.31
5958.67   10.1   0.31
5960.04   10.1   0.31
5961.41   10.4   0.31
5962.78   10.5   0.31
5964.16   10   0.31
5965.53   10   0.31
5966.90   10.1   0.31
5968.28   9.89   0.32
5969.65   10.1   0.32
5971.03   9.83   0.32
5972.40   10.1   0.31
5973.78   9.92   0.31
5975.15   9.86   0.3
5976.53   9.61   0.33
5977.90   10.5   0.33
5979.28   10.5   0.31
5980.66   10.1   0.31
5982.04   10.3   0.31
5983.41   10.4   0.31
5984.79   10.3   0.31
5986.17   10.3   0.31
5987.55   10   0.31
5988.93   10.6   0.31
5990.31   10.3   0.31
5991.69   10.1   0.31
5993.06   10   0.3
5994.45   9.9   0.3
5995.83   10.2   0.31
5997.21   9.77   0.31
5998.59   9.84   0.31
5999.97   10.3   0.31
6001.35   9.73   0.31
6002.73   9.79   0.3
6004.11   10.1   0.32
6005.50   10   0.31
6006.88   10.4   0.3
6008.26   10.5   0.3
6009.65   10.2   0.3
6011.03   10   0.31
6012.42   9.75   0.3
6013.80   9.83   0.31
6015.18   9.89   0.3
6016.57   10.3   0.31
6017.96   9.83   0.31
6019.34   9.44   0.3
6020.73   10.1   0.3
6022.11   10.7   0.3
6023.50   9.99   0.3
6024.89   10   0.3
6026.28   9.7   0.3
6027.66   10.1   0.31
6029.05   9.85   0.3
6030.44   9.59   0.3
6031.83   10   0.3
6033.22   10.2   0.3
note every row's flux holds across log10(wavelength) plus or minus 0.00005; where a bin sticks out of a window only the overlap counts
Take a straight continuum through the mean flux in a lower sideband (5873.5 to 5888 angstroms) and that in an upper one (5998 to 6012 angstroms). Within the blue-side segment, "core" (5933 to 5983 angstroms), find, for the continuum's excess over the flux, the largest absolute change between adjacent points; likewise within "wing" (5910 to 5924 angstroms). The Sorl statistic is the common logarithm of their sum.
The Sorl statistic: 0.12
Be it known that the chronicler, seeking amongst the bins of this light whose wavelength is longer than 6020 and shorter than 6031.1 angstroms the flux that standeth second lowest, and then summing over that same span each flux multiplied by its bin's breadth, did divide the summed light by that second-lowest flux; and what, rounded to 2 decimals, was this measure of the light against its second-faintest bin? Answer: 11.45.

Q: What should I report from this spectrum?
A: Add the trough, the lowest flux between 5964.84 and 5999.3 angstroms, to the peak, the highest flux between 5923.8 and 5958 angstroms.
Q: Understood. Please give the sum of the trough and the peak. 20.1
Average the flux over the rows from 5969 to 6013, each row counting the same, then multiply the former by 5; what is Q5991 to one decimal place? 50.5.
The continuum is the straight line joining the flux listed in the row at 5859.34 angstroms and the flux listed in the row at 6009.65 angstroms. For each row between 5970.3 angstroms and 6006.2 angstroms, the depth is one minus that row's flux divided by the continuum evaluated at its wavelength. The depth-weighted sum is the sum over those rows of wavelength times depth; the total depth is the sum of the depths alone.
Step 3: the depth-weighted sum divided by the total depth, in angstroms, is 5988.1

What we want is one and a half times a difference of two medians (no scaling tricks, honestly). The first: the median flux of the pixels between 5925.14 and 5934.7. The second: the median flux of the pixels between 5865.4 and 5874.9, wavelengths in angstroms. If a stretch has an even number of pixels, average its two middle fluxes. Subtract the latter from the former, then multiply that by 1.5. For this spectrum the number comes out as -0.60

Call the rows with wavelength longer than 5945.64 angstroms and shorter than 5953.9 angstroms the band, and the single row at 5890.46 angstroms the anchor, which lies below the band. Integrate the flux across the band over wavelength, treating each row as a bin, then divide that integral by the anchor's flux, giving 10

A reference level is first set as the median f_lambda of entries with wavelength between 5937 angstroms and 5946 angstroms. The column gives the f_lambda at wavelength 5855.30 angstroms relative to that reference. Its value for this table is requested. 0.1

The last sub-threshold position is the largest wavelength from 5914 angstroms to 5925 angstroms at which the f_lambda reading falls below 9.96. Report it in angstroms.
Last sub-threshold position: 5917.65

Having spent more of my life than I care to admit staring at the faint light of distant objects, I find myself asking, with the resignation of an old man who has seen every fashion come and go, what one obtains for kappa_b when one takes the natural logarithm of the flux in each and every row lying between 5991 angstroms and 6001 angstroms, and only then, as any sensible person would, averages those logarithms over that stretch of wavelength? 2.30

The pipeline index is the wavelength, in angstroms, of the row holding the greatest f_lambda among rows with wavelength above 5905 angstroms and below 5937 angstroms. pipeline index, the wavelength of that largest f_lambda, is 5912.20 angstroms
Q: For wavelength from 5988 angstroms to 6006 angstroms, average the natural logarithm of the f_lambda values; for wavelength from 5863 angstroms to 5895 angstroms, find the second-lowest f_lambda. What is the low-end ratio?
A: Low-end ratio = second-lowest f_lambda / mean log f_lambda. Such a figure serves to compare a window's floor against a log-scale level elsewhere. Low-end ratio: 3.5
